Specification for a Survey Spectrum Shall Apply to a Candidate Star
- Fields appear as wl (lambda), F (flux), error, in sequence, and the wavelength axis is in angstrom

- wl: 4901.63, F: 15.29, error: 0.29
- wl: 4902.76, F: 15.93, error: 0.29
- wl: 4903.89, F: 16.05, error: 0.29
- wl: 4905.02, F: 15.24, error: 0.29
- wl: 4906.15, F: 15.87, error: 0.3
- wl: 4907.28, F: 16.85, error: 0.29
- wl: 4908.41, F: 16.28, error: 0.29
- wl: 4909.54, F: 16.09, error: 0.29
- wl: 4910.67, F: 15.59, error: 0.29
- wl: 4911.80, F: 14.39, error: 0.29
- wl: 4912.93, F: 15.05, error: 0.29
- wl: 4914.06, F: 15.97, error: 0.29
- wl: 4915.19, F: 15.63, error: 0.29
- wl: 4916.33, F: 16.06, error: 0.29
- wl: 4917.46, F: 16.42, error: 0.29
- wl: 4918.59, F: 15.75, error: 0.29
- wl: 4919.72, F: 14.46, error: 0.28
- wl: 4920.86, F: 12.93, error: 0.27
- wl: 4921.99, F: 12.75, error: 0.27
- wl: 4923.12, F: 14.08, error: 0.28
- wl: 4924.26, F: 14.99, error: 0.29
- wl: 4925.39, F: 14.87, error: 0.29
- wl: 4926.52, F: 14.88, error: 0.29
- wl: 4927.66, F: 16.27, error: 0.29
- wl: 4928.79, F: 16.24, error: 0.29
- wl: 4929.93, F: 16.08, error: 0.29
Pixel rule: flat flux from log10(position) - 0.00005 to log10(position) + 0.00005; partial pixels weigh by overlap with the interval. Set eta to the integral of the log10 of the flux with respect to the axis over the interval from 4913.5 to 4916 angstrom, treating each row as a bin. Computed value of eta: 2.99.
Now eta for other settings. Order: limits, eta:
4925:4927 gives 2.35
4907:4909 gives 2.44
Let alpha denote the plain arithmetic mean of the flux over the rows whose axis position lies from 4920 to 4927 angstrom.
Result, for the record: 14.1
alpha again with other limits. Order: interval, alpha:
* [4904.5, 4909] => 16.1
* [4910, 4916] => 15.3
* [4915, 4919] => 16.0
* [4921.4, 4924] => 13.4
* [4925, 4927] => 14.9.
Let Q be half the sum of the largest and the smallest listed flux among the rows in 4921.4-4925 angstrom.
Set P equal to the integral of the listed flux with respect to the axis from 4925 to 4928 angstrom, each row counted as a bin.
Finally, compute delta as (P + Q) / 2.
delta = 29.9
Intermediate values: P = 46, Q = 13.9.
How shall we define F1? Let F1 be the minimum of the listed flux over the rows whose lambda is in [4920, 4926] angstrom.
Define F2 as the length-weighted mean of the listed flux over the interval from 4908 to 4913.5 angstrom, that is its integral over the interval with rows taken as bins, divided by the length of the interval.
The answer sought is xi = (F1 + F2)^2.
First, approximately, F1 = 12.75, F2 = 15.5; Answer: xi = 796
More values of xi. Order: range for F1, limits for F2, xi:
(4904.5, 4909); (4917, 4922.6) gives 881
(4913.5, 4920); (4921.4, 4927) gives 828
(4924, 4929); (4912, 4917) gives 928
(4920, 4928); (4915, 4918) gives 830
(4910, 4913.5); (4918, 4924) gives 809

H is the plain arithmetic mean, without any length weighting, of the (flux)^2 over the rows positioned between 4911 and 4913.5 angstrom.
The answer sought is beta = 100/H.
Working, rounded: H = 217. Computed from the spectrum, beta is 0.46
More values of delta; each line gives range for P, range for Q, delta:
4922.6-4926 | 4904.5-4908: 33.0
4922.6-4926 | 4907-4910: 33.2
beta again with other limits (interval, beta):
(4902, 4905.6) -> 0.40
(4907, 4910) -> 0.37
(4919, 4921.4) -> 0.53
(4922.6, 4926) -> 0.47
